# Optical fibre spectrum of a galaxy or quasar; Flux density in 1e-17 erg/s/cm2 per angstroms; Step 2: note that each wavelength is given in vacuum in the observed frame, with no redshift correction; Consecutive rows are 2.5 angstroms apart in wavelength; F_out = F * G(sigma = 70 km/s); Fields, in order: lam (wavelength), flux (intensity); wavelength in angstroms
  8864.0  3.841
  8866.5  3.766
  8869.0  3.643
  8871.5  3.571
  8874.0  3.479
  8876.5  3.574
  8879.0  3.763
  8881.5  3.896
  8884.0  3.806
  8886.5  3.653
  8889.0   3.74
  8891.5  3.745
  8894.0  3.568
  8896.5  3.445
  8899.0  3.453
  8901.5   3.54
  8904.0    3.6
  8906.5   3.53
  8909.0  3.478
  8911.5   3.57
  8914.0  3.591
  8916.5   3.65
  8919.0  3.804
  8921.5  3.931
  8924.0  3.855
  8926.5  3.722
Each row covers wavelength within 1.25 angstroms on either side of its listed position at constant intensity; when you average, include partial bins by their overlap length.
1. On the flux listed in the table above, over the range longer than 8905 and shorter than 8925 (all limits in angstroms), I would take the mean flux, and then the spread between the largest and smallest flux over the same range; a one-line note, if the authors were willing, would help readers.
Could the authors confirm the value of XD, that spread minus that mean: -3.22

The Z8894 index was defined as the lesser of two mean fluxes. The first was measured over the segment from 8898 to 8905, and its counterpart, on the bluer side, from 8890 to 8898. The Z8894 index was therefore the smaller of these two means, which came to 3.53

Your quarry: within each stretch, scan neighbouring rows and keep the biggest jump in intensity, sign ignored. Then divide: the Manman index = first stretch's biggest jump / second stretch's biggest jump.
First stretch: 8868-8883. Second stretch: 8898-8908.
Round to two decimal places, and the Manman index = 2.17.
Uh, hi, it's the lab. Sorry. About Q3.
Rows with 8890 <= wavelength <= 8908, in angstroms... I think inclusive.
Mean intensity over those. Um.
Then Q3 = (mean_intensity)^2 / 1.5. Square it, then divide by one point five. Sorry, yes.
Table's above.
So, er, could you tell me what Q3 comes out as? 8.4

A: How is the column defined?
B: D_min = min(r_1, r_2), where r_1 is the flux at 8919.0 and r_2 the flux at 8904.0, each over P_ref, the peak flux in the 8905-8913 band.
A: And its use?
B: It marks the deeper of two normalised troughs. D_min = 1.01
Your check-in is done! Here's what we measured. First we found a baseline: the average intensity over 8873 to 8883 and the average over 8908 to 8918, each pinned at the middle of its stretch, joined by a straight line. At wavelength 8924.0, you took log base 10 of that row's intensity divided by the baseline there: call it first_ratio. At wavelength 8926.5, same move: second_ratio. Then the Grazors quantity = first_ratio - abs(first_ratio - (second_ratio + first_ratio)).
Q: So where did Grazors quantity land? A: 0.014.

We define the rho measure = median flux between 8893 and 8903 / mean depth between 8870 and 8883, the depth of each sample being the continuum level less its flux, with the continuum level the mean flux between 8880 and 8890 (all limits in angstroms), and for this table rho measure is 30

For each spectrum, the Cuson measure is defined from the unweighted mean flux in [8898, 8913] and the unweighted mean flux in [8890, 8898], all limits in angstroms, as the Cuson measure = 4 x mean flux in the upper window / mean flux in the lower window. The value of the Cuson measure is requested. 3.94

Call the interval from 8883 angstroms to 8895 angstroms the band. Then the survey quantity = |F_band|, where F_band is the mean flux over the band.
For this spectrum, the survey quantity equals 3.70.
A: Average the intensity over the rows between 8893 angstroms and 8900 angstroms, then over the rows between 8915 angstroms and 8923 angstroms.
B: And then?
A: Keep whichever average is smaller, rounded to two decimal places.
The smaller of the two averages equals 3.49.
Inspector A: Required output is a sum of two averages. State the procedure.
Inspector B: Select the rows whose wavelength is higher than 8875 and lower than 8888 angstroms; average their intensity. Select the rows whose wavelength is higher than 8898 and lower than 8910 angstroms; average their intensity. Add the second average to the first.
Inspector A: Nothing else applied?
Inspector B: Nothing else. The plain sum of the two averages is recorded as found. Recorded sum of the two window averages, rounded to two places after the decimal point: 7.26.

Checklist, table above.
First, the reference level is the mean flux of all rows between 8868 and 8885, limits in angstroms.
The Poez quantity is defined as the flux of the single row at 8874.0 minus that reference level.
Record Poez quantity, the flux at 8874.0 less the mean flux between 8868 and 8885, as -0.20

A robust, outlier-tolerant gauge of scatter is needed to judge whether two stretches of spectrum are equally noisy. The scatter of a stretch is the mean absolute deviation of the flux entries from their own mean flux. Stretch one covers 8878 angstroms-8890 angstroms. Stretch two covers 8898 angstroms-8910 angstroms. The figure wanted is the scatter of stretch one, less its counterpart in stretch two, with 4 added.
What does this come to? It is 4.02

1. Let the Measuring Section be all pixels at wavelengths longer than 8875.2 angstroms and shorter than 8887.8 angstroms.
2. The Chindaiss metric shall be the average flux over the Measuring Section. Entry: 3.74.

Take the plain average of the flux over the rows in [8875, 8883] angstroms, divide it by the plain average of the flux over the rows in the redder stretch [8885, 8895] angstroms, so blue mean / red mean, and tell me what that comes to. 1.02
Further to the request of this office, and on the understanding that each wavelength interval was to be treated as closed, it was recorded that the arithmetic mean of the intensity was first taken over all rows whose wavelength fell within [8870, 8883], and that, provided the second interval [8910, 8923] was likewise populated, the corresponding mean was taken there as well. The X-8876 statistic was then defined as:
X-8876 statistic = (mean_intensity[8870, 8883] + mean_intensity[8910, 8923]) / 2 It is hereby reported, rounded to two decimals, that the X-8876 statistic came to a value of 3.68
